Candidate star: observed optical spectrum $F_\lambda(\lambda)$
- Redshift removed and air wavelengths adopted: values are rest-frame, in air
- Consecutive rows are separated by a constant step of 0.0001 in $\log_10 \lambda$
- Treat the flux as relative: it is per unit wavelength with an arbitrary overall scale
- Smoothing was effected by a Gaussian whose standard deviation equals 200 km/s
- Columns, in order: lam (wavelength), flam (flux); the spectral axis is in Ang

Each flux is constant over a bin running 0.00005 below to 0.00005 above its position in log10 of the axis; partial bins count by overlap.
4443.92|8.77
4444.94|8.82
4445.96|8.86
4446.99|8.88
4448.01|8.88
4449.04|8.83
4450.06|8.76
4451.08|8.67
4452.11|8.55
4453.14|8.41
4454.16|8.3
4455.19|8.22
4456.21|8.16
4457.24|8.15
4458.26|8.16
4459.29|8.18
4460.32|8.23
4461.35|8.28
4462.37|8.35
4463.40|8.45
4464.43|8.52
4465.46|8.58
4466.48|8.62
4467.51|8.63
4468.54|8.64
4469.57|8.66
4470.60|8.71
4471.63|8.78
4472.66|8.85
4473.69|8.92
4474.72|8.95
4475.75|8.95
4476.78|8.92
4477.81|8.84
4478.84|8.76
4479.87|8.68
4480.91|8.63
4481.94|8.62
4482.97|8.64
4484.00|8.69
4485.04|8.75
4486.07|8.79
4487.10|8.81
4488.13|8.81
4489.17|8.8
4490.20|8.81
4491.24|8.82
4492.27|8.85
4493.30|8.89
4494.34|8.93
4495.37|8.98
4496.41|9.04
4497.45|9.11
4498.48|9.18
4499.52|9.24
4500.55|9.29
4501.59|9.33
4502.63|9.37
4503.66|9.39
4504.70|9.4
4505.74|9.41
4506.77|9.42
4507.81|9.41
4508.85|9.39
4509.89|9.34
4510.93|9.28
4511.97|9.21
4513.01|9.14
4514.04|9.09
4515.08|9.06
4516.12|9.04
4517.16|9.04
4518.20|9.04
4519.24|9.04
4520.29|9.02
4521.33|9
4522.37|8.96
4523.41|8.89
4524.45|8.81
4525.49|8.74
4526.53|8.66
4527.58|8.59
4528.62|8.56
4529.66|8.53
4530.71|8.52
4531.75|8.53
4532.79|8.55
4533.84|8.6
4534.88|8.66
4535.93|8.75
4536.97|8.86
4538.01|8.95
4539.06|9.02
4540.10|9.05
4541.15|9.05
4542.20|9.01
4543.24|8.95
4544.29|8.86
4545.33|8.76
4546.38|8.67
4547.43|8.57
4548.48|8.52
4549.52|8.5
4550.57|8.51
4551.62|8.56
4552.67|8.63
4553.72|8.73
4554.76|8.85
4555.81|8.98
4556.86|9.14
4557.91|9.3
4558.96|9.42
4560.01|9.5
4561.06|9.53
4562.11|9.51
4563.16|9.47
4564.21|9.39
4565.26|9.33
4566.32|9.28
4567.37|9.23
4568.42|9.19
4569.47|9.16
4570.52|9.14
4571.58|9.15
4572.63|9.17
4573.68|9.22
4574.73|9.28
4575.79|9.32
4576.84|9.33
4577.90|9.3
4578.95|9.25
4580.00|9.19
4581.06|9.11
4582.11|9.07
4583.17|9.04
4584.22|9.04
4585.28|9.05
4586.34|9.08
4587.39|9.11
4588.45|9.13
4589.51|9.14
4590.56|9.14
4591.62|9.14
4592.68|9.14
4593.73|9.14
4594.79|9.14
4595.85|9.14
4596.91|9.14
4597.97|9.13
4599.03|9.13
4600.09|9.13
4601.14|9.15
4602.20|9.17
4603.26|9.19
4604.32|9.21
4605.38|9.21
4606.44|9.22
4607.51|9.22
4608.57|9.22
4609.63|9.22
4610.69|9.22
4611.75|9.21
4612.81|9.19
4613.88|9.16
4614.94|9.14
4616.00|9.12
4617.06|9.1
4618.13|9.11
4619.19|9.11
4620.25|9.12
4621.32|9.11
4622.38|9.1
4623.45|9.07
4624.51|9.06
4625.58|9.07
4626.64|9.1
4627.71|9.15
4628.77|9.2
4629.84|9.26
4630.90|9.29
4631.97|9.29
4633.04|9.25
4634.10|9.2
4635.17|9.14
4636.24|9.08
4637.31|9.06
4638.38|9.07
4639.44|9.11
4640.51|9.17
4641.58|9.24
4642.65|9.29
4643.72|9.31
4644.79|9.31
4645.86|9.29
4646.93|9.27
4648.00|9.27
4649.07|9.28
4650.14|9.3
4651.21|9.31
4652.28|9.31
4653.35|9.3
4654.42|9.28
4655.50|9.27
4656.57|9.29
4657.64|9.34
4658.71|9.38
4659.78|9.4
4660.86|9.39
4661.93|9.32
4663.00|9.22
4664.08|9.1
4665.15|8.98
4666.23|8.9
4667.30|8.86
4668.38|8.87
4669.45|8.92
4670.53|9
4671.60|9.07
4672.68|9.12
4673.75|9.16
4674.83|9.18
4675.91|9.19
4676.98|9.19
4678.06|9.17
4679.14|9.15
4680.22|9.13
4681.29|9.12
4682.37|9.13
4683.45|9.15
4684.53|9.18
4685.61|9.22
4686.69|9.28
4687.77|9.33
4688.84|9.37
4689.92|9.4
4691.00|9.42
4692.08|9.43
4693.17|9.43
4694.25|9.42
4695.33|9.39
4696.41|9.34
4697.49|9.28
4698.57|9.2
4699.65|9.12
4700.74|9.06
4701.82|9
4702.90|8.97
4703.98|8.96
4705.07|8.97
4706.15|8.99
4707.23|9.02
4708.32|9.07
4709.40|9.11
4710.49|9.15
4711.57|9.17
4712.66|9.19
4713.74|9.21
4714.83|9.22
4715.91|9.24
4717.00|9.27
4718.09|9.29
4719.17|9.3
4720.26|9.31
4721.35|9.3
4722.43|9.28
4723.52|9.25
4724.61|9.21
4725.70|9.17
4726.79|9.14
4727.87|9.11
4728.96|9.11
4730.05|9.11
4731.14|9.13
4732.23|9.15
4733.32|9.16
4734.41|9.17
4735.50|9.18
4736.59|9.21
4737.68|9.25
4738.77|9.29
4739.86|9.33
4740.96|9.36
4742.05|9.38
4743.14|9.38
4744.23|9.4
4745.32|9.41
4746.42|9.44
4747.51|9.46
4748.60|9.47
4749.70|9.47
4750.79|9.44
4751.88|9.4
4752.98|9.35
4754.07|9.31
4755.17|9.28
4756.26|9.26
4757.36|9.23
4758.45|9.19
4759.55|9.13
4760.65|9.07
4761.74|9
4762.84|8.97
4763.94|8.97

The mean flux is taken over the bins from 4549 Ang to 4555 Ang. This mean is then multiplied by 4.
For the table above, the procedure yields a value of 34.5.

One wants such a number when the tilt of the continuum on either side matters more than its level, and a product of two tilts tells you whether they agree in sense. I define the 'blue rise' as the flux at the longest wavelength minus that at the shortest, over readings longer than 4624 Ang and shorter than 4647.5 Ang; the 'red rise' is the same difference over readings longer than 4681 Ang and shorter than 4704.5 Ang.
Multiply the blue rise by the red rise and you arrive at -0.034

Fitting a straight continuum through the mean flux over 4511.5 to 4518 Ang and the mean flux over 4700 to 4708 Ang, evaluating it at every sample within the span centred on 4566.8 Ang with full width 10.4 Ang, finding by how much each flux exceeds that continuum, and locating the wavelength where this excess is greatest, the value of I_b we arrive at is 4562.11 Ang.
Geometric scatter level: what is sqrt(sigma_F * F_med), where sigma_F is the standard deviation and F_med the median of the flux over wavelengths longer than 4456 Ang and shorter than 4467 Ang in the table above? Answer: 1.2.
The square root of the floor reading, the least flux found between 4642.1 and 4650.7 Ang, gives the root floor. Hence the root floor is 3.04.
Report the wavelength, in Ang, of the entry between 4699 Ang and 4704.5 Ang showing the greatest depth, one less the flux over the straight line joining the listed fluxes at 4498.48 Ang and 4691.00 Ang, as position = 4703.98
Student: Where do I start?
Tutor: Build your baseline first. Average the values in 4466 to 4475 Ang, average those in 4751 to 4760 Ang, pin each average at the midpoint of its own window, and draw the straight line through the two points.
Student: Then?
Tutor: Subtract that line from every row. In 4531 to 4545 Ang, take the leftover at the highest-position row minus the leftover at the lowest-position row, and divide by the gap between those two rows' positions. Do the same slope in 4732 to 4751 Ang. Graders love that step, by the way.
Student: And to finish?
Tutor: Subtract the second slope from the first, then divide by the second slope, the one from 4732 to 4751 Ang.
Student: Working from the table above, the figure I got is 1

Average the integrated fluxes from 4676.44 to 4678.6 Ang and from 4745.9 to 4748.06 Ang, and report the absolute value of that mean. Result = 20.2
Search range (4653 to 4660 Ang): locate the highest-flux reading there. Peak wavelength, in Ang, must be 4659.78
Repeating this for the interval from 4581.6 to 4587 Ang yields 4586.34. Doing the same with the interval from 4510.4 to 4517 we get 4510.93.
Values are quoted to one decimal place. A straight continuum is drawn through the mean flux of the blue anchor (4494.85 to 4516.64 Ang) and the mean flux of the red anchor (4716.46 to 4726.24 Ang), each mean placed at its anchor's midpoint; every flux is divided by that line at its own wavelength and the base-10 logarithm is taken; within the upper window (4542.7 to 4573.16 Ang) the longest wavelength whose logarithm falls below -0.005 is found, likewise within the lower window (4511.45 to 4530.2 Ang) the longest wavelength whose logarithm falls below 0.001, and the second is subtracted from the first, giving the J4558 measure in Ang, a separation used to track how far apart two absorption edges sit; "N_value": 40.9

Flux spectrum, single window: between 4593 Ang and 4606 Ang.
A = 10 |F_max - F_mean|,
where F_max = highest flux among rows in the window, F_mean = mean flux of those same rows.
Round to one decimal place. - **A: 0.5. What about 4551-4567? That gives 3.6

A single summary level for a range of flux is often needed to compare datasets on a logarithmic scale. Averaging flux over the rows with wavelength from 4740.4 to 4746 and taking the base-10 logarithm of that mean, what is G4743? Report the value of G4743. 0.972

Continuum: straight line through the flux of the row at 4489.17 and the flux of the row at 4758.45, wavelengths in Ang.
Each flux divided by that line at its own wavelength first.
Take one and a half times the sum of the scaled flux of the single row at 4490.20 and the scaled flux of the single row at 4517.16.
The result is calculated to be 3.04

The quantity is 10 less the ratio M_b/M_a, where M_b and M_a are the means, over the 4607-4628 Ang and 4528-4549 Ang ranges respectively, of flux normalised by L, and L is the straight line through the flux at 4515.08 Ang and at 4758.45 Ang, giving 8.96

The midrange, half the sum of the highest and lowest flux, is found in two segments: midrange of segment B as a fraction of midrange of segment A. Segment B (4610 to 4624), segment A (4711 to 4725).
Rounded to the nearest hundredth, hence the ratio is 0.99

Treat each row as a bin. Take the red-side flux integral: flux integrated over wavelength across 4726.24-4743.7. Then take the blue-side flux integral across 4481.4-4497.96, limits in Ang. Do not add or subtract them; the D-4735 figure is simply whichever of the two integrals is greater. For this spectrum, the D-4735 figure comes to 161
